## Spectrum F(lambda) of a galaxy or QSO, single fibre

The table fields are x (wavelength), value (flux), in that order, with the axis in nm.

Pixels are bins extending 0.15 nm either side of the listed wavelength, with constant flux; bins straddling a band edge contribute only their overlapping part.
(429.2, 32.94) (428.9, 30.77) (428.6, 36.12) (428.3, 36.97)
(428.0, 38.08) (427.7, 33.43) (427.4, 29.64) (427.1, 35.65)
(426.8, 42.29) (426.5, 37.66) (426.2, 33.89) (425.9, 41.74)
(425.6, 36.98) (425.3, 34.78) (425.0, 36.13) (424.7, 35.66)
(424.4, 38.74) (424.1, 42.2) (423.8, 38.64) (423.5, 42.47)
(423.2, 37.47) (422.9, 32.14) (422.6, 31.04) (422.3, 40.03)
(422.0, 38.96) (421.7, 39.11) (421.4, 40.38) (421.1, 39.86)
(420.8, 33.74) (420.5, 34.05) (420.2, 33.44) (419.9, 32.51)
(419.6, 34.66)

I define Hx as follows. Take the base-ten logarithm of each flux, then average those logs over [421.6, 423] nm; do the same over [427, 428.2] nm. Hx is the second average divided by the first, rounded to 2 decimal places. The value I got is 0.98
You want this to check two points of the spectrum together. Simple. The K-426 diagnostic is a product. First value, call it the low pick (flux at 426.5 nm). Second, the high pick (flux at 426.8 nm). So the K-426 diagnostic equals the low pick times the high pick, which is 1593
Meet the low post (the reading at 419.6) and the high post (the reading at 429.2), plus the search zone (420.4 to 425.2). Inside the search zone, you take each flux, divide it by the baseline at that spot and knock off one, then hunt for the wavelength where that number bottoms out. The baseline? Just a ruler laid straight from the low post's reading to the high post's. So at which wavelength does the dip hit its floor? 422.6 nm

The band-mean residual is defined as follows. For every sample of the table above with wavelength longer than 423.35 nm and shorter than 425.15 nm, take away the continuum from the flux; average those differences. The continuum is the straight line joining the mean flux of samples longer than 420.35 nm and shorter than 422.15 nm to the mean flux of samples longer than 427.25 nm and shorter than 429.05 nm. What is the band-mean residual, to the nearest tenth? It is 2.8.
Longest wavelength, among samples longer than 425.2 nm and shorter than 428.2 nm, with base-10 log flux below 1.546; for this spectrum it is 427.7 nm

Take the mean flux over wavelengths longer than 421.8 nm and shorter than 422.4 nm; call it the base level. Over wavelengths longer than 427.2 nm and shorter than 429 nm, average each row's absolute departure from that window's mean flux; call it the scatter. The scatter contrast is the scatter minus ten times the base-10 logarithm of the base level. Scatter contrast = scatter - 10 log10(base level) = -13.1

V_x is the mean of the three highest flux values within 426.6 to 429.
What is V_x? 39.1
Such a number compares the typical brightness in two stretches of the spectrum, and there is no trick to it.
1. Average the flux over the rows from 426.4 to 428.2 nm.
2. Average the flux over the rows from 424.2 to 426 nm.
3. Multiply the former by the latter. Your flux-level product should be 1349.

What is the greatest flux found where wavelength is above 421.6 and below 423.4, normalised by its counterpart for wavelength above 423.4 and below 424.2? 0.94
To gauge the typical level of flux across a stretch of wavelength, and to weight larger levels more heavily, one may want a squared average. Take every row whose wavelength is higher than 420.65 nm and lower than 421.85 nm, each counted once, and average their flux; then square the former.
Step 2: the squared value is 1465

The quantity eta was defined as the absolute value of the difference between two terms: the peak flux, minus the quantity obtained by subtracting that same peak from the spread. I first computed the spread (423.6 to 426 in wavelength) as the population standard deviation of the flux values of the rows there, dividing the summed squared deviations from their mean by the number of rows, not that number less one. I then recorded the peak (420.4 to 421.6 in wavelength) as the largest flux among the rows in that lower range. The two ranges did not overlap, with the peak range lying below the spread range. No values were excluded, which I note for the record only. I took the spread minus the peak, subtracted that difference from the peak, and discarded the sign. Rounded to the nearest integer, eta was 78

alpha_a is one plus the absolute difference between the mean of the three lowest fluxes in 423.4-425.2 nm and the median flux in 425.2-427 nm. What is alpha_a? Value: 1.5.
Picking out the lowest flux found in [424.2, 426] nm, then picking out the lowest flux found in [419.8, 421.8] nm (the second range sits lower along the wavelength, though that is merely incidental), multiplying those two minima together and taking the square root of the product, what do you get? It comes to 33.6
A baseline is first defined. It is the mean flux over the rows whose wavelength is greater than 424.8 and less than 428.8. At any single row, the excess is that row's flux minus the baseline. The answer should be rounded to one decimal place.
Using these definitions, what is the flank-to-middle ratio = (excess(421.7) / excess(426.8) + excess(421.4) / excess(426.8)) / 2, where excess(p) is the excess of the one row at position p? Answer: 0.6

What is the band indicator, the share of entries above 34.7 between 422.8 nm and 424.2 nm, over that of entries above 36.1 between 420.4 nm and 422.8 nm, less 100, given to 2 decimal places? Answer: -98.72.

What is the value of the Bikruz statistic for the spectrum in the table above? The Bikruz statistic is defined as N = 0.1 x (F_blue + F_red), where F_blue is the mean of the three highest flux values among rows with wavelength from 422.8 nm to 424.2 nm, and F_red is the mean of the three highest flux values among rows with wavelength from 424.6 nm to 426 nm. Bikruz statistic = 7.94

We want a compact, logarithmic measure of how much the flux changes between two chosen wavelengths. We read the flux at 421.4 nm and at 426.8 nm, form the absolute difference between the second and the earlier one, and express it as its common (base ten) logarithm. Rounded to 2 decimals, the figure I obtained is 0.28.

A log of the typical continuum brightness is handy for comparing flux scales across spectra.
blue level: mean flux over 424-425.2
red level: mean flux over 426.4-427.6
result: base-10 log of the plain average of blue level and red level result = 1.57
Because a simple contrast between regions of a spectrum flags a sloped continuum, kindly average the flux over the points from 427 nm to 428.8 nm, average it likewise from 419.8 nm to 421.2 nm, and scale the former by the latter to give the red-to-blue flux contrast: 1.01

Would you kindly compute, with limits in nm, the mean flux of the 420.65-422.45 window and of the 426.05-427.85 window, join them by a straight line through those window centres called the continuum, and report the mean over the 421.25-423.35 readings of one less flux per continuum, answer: 0.03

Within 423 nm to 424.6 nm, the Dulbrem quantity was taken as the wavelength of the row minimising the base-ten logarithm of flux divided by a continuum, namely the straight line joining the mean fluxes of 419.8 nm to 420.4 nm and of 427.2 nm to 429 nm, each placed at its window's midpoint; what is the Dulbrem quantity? 423.2 nm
